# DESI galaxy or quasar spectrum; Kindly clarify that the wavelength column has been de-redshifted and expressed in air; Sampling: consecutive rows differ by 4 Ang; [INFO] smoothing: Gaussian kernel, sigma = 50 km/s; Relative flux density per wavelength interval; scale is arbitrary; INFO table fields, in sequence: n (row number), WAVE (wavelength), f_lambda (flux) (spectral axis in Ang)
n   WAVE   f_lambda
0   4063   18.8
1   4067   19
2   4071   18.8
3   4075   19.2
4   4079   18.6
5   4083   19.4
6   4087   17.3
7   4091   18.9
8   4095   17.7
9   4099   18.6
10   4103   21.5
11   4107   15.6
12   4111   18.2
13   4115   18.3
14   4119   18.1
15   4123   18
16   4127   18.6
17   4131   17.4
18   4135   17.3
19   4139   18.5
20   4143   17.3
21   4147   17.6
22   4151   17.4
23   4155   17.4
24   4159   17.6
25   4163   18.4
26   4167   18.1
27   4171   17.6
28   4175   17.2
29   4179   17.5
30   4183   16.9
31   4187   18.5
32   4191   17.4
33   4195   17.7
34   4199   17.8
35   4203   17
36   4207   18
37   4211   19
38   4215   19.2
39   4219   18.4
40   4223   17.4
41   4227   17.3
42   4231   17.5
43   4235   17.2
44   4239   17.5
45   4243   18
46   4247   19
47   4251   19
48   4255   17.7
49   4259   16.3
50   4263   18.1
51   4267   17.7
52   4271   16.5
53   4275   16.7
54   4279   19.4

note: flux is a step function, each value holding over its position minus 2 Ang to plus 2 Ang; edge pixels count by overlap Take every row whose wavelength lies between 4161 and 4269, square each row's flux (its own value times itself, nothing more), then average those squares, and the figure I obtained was 318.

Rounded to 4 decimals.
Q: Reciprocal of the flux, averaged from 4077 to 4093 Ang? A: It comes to 0.0540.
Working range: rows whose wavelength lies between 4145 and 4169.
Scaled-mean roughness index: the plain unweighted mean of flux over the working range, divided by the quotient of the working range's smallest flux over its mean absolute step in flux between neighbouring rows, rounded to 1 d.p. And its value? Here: 0.3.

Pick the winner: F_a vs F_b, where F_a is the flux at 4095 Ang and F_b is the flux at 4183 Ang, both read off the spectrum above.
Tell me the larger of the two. 17.7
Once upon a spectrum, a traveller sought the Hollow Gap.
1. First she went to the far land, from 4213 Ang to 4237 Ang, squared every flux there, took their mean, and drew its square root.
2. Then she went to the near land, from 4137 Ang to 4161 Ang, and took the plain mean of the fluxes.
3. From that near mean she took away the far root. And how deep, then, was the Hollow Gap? -0.21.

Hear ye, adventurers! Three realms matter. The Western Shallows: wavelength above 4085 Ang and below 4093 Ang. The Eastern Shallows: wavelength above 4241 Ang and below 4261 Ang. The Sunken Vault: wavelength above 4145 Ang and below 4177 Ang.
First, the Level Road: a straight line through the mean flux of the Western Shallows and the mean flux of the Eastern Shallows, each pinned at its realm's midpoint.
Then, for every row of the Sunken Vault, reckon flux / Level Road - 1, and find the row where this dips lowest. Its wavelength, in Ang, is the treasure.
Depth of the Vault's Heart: 4175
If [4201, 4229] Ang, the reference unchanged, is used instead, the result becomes 4203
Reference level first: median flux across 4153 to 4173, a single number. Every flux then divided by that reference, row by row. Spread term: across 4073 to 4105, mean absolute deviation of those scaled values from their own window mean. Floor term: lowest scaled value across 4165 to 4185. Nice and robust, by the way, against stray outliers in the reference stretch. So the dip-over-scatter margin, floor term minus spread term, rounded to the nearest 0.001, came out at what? 0.912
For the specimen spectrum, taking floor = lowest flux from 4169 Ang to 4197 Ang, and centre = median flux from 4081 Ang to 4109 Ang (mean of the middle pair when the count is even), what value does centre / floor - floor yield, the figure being -15.8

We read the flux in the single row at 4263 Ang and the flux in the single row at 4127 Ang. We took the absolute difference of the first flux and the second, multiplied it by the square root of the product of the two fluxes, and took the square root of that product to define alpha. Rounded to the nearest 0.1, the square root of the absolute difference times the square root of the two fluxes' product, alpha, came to 3.0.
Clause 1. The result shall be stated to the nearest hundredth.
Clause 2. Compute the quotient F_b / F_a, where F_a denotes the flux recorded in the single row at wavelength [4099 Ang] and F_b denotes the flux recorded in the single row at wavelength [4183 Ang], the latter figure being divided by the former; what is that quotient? 0.91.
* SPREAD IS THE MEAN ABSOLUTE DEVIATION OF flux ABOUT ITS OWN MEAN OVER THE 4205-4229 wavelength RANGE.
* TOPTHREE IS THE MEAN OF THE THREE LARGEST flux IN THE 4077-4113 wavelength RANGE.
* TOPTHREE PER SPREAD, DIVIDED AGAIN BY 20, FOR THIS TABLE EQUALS 1.53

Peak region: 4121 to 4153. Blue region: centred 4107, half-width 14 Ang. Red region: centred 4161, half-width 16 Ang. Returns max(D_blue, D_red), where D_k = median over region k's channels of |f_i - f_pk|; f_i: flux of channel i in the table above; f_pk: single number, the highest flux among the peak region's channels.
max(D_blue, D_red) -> 1.00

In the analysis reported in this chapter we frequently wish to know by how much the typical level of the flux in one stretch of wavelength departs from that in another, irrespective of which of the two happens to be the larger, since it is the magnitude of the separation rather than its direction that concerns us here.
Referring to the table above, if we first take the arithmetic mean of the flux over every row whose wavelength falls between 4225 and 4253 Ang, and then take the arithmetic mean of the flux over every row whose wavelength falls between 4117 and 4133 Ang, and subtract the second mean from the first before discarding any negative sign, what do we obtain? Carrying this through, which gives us 0.1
